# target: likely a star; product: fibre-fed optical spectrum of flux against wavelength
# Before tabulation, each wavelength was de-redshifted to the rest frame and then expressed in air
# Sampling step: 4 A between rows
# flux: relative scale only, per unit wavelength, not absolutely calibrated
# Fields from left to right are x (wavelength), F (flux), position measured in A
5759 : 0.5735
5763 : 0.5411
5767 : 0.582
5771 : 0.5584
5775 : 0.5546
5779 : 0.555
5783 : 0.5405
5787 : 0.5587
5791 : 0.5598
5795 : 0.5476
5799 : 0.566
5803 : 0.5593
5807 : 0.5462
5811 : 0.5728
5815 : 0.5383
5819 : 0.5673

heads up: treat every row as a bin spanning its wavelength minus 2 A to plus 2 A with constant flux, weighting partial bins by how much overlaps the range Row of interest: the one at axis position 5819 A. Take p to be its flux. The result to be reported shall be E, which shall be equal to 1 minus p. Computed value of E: 0.43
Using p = 0.5673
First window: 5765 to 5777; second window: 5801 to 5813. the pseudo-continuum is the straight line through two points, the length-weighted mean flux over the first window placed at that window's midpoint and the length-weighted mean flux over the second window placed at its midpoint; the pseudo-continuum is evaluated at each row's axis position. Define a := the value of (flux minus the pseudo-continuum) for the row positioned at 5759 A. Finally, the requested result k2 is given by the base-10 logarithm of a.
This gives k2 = -2.18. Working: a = 0.0066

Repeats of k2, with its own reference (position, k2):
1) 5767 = -1.79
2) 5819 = -2.01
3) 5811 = -1.85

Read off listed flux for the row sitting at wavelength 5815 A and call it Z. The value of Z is 0.5383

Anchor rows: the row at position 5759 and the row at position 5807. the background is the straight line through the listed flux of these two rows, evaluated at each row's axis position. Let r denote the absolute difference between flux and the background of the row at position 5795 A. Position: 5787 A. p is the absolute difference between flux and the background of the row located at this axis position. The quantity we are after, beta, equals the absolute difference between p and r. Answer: 0.004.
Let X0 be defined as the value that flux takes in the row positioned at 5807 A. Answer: 0.5462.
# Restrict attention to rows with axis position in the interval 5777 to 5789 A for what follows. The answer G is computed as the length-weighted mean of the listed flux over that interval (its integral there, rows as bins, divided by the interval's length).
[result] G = 0.551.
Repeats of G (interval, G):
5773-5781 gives 0.555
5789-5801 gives 0.558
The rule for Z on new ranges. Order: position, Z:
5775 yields 0.5546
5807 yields 0.5462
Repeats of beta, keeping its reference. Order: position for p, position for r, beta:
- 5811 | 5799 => 0.014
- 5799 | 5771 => 0.007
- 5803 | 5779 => 0.004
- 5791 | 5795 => 0.001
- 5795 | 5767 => 0.008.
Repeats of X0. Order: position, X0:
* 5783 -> 0.5405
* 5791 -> 0.5598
